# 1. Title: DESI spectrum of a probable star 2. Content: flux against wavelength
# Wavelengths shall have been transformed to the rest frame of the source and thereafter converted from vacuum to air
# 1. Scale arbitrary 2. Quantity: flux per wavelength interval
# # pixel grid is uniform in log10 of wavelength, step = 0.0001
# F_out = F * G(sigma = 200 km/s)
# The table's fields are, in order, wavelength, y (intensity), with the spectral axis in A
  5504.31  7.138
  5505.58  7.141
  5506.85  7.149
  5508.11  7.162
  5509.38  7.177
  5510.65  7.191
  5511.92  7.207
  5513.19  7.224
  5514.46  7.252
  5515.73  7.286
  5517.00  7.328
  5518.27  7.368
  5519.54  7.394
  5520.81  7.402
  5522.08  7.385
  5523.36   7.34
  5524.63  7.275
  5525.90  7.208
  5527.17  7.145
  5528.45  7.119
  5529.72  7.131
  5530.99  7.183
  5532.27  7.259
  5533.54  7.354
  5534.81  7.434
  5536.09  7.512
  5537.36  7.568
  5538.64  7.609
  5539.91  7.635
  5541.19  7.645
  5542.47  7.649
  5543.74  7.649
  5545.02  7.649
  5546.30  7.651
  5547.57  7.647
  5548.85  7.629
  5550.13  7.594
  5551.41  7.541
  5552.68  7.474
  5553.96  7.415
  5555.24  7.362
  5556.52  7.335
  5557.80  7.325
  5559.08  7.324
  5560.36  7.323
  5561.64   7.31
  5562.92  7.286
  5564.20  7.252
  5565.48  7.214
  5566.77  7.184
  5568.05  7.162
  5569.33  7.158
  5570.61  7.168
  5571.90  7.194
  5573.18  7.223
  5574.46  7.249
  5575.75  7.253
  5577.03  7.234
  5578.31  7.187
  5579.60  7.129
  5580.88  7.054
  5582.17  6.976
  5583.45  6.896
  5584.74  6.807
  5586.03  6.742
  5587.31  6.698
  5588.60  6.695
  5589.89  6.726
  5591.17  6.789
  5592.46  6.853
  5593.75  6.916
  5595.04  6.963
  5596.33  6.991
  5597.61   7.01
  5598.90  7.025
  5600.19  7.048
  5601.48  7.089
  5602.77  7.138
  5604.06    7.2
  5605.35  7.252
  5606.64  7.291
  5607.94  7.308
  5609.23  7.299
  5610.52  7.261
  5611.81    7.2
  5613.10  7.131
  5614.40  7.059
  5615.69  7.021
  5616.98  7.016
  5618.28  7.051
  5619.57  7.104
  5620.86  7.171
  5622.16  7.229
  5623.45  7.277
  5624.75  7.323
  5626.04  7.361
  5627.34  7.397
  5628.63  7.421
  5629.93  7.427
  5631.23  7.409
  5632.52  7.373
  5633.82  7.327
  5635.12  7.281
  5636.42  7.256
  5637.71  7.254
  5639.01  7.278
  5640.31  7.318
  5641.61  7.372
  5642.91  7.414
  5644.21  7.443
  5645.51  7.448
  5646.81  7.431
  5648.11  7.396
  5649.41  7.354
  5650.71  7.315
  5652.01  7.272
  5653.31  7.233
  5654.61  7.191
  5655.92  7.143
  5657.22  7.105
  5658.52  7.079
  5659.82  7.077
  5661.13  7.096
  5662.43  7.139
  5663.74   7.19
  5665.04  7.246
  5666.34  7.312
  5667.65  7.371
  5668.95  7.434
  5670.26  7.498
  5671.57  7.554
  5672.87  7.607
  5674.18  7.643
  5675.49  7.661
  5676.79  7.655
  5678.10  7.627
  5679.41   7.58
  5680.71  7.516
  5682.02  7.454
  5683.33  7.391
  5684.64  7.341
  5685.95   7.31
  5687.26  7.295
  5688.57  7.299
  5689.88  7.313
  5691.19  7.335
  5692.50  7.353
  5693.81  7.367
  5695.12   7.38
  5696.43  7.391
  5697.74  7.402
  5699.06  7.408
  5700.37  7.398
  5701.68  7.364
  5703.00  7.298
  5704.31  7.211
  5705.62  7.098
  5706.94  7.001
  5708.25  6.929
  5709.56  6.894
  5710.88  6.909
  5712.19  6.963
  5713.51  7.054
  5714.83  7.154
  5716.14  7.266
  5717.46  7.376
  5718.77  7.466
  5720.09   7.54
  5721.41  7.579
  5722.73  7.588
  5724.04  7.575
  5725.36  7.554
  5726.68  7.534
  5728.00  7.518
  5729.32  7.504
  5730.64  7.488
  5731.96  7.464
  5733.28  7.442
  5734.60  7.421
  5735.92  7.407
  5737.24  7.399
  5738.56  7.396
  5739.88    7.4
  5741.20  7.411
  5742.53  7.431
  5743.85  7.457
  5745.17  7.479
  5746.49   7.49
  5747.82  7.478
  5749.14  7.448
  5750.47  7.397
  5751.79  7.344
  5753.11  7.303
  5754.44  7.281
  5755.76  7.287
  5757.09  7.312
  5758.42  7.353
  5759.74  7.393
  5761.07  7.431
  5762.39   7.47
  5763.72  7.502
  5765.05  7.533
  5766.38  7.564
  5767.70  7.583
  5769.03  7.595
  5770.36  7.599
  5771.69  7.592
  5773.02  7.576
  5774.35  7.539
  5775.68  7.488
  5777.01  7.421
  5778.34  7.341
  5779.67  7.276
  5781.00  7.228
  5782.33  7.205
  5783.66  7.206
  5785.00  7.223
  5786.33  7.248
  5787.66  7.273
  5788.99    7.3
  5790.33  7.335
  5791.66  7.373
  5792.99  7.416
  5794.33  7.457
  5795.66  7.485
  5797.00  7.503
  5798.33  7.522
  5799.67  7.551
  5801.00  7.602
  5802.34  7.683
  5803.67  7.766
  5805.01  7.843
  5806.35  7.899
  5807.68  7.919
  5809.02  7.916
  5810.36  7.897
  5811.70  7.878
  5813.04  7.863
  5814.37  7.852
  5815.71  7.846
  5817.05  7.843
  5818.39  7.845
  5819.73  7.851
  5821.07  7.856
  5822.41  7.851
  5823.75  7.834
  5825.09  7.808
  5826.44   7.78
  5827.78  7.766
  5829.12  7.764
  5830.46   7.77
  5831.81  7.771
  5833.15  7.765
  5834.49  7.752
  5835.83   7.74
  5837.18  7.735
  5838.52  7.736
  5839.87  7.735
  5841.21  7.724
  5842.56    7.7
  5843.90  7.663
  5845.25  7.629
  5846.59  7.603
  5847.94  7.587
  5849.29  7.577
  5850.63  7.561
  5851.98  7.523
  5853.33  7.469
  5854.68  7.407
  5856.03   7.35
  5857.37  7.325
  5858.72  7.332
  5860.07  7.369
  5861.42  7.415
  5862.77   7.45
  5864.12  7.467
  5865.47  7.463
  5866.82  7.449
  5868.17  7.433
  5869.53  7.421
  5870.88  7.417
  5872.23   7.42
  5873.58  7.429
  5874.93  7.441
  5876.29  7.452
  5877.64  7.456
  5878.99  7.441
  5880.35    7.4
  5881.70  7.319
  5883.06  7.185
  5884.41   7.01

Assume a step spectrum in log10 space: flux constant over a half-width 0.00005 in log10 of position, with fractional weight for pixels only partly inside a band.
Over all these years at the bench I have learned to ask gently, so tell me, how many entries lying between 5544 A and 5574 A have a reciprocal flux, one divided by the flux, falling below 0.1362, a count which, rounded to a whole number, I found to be 9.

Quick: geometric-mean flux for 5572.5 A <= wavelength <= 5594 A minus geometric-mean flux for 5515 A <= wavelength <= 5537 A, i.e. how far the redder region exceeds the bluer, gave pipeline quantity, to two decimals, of -0.34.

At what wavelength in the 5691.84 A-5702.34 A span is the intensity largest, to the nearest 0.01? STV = 5699.06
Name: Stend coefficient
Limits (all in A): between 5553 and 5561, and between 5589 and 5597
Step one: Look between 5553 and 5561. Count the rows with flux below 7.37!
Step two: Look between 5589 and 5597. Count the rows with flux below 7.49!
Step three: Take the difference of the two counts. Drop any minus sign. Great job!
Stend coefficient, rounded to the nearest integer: 1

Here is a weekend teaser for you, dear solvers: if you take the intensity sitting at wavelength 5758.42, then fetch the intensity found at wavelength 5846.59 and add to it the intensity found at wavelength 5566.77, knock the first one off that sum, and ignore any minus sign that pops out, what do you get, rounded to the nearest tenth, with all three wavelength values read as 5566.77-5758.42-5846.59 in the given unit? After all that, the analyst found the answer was 7.4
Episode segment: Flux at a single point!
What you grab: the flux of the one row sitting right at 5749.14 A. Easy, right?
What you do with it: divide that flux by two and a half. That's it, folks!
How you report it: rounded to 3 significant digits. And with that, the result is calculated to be 2.98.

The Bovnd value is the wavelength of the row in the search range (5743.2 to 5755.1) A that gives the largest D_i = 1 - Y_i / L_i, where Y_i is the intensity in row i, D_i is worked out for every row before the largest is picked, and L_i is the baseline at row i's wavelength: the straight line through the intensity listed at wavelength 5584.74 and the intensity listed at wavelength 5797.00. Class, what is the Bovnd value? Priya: 5754.44 A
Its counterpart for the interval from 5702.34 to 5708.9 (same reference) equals 5708.25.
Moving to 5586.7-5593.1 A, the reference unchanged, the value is 5588.60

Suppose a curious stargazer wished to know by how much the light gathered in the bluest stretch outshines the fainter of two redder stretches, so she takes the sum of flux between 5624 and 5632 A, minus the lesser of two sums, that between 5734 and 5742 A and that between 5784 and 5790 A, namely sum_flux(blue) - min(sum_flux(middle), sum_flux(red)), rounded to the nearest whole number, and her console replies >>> 15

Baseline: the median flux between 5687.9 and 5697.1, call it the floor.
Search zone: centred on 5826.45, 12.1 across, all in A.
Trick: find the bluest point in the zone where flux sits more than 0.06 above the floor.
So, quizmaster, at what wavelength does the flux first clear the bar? 5821.07 A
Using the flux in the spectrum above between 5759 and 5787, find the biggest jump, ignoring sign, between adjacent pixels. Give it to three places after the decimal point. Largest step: 0.080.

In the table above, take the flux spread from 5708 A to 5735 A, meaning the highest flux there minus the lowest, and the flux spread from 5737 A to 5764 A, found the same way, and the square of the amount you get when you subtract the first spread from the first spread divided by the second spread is 6.0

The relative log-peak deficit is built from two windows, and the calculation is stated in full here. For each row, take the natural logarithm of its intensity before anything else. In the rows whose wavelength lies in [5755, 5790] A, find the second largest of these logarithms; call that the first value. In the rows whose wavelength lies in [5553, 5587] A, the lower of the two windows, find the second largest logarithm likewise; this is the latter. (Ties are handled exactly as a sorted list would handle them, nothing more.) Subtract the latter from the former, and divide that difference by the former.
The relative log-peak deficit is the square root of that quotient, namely 0.124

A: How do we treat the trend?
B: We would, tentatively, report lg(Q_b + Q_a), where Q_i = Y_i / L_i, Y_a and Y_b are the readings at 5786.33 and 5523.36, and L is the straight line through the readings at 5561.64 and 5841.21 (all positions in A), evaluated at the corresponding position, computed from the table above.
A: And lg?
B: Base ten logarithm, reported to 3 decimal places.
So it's 0.292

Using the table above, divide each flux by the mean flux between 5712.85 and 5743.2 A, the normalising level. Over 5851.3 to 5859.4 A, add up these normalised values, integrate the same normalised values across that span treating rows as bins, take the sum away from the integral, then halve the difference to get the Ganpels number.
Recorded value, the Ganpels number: 1.04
